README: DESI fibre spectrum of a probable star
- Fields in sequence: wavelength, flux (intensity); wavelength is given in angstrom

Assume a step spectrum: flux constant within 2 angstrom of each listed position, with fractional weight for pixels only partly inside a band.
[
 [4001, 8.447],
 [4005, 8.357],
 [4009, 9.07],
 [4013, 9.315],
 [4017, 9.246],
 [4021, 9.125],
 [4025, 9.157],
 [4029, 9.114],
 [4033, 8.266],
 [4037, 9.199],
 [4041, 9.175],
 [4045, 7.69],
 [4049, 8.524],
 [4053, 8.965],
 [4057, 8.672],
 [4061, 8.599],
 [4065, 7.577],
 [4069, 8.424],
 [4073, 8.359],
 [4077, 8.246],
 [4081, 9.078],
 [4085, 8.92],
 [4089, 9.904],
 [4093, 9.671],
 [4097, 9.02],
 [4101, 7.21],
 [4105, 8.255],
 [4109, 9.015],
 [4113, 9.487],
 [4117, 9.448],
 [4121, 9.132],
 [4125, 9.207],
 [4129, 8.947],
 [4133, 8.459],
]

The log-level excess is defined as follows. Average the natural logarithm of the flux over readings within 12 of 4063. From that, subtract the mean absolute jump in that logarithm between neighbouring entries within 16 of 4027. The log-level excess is 2.10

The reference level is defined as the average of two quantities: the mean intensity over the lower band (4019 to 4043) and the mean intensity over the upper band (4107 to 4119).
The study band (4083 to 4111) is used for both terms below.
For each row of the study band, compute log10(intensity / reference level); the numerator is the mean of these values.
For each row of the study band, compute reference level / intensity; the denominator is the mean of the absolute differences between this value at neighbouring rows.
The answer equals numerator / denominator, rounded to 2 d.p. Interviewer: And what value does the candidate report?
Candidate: -0.14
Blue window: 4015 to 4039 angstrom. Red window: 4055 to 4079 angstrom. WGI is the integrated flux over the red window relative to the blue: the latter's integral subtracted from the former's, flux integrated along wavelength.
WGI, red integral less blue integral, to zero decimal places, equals -17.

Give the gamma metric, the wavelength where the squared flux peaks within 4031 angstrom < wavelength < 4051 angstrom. 4037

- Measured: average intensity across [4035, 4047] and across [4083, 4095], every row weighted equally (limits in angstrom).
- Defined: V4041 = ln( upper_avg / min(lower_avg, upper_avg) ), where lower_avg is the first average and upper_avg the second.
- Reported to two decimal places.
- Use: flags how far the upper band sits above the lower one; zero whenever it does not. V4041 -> 0.09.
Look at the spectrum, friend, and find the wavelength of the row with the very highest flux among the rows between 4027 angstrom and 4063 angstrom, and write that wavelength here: 4037 angstrom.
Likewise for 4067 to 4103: 4089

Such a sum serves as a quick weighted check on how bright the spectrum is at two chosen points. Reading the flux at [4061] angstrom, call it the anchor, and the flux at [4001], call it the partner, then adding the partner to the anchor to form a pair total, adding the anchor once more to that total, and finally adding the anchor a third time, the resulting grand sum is 34.2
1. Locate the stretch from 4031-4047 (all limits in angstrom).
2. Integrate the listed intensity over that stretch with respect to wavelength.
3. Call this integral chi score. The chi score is 137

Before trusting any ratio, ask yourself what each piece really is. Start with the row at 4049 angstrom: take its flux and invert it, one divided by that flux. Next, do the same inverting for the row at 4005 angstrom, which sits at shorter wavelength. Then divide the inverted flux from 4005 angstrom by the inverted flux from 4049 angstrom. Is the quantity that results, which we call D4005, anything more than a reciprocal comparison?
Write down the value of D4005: 1.02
